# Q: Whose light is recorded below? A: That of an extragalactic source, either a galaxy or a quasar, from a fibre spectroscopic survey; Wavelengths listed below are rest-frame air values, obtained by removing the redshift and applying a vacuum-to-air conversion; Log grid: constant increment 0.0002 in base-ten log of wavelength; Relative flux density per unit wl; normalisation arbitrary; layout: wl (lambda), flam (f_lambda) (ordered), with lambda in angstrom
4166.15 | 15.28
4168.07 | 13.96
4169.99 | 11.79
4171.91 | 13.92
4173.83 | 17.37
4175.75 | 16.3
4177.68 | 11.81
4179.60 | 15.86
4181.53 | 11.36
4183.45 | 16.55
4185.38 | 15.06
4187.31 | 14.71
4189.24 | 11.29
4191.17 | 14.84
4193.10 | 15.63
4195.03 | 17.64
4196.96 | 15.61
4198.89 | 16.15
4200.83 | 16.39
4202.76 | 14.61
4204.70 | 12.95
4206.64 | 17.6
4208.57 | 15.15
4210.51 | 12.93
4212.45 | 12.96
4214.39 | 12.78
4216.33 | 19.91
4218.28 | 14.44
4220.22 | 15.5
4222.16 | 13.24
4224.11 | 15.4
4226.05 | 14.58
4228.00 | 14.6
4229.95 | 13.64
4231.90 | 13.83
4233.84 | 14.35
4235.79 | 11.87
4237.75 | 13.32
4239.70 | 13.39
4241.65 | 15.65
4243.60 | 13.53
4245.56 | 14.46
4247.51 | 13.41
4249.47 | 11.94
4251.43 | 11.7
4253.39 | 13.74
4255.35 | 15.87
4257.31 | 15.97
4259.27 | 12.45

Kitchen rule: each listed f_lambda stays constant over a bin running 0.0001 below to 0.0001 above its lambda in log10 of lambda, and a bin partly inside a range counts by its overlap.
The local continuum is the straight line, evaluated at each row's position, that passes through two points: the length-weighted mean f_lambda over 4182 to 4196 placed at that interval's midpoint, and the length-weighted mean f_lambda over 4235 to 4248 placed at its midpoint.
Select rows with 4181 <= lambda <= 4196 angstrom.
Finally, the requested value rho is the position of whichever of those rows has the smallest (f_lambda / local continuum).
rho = 4181.53 angstrom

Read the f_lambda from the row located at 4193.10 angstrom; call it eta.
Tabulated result 15.63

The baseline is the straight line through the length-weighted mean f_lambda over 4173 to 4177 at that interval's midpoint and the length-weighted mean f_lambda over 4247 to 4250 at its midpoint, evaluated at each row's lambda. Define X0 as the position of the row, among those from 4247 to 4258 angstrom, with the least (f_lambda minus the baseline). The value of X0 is 4251.43 angstrom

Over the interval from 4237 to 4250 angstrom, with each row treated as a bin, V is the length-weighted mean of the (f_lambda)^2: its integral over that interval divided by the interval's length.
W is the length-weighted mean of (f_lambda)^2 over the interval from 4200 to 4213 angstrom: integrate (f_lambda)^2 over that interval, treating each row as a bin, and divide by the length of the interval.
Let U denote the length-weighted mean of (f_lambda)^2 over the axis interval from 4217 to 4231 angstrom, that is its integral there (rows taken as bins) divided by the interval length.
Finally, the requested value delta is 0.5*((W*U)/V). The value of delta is 123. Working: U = 214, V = 190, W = 219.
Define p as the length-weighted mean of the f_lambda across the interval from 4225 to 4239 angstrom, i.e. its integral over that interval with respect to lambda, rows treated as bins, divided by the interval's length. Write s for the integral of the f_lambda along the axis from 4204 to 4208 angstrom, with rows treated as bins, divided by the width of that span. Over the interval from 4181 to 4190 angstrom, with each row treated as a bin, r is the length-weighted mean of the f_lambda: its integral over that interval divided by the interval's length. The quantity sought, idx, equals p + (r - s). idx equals 12.3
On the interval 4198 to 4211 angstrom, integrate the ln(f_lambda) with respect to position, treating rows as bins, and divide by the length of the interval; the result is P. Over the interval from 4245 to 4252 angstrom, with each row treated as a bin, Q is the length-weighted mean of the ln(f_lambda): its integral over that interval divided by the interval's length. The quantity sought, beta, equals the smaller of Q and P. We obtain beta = 2.55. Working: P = 2.71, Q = 2.55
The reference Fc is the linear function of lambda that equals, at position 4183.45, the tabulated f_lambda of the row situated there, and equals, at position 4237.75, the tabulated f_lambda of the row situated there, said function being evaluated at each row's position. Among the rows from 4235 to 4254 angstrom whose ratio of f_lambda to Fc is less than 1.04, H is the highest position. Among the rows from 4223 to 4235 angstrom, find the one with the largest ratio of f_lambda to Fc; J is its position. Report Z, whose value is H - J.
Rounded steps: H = 4251.43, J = 4224.11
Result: 27.3 angstrom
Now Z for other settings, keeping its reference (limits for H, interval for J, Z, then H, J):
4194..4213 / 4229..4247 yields -29.2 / 4212.45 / 4241.65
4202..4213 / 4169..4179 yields 38.6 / 4212.45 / 4173.83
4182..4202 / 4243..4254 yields -46.7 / 4198.89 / 4245.56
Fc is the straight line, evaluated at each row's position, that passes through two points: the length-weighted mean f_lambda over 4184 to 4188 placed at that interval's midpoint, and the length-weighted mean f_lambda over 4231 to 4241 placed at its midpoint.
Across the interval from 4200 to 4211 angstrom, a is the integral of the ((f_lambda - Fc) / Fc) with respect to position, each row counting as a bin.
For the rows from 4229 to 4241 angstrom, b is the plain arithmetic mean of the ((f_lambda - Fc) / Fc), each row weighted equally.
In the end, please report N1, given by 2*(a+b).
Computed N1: 0.89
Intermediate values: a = 0.45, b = -0.01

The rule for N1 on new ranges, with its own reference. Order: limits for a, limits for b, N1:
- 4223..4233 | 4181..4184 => 0.87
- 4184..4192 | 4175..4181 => -1.04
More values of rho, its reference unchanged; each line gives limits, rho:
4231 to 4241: 4235.79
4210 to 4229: 4214.39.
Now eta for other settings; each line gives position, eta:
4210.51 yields 12.93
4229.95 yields 13.64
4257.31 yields 15.97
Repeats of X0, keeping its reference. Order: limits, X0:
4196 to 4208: 4204.70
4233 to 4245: 4235.79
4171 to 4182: 4181.53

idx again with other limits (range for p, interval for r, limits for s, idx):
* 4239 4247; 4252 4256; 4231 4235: 14.6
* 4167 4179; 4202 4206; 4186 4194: 14.1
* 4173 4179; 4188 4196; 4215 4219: 13.1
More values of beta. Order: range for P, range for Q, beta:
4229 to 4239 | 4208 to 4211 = 2.59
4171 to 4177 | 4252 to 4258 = 2.70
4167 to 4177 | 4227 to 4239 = 2.61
